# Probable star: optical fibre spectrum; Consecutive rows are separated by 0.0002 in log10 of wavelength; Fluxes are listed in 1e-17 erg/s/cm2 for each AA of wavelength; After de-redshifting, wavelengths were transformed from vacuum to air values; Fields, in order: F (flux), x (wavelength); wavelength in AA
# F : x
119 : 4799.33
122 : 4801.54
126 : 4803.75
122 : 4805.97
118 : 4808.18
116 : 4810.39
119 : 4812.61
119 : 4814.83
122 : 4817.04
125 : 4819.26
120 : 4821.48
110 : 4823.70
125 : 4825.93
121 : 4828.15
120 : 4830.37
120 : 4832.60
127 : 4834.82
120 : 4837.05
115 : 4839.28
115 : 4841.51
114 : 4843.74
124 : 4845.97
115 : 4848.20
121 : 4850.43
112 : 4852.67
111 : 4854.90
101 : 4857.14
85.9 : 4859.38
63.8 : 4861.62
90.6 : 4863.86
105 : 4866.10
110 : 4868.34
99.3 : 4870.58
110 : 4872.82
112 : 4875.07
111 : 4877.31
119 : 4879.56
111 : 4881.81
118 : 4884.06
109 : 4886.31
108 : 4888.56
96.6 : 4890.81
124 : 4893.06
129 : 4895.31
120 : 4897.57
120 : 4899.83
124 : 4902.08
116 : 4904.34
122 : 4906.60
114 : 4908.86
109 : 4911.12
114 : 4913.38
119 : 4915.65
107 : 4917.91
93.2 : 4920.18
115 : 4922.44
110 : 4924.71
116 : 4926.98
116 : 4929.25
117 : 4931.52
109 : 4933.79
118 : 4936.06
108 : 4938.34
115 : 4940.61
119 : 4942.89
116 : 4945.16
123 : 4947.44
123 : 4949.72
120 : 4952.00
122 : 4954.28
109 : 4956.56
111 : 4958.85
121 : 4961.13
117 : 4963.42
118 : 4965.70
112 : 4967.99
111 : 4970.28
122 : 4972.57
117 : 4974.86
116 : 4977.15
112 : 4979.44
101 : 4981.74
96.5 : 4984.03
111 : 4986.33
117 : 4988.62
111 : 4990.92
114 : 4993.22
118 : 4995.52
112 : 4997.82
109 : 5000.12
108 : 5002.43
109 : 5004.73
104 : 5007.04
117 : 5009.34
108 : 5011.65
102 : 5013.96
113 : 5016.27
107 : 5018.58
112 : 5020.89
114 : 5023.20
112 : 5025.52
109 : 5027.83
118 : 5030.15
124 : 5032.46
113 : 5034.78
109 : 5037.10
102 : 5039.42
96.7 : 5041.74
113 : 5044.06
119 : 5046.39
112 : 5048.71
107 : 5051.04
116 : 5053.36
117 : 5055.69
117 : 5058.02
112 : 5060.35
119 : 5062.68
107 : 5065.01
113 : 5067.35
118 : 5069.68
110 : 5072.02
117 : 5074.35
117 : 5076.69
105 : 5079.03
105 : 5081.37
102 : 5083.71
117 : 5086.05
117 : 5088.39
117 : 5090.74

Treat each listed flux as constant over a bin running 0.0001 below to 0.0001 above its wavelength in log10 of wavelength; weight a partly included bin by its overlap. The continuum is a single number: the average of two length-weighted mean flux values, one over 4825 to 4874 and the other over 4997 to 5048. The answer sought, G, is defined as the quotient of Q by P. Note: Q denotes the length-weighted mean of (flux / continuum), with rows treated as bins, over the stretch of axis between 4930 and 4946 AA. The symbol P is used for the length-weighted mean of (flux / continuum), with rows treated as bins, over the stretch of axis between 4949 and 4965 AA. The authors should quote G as 0.98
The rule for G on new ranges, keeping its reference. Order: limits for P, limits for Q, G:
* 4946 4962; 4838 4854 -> 0.99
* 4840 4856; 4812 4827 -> 1.03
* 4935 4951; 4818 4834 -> 1.02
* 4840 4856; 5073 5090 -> 0.96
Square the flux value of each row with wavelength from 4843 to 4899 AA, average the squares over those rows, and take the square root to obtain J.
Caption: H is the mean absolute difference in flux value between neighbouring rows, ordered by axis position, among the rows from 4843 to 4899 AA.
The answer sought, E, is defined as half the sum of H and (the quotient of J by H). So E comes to 10.5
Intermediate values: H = 9.9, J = 110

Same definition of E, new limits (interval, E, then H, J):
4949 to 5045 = 12.4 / 5.9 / 112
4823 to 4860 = 12.4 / 6.3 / 116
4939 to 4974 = 14.7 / 4.8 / 117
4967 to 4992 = 11.9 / 6.4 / 112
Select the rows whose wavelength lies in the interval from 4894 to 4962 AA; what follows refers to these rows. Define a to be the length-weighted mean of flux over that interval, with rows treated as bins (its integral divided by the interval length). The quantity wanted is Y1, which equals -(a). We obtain -116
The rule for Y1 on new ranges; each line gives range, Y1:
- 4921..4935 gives -113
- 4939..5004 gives -114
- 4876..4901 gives -115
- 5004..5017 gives -109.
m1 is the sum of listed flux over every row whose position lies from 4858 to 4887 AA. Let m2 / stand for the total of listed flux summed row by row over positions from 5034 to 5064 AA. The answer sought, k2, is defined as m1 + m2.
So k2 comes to 2797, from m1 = 1345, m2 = 1453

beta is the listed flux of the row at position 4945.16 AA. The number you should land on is 116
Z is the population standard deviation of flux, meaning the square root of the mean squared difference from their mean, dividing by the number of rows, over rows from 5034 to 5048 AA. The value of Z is 7.4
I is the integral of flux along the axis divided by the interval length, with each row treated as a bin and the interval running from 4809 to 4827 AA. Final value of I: 119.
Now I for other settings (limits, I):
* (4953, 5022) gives 112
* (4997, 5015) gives 109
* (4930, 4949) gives 116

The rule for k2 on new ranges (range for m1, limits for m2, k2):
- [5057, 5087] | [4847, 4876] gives 2796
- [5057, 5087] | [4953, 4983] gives 2948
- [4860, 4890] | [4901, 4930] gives 2842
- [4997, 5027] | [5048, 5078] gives 2909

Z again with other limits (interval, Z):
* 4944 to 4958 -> 5.0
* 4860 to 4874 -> 16.1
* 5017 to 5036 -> 5.0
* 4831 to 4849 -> 4.5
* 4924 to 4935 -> 3.4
